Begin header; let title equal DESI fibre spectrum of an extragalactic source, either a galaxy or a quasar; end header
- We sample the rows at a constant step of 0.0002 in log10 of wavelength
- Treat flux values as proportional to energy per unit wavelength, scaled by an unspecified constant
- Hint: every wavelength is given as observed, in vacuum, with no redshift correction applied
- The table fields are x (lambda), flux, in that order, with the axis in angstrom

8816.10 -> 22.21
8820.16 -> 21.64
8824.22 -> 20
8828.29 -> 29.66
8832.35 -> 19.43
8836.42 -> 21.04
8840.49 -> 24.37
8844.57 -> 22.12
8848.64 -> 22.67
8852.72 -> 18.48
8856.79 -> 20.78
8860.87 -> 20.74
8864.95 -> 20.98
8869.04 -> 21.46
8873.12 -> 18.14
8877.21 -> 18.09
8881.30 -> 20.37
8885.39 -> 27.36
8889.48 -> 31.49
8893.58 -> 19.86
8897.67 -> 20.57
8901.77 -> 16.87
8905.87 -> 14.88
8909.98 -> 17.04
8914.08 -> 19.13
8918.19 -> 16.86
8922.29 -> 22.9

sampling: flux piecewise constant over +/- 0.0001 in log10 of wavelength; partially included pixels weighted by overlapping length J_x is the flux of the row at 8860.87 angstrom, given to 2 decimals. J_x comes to 20.74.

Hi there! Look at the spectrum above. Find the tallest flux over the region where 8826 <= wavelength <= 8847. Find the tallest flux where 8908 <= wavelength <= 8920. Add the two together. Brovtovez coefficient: 49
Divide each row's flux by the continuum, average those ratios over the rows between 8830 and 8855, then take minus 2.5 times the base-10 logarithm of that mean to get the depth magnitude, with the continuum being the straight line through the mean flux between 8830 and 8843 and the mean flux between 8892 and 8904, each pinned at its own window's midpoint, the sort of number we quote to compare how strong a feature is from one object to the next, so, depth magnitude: 0.00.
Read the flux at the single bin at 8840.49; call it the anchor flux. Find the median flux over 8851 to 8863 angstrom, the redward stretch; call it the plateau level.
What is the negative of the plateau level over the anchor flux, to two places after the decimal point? -0.85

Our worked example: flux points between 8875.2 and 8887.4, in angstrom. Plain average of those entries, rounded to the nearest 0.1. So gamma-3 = 21.9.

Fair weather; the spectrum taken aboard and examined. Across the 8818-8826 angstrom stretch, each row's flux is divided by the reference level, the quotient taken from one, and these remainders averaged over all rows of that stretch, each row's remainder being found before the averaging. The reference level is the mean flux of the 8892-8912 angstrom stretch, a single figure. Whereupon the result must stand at -0.17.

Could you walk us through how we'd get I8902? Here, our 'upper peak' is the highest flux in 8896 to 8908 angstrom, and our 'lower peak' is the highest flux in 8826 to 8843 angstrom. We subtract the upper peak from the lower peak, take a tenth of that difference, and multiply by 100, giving 91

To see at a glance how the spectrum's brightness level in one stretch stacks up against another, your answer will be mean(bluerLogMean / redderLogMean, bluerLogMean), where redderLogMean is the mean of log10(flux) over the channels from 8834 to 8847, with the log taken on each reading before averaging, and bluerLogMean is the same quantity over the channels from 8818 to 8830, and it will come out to 1.19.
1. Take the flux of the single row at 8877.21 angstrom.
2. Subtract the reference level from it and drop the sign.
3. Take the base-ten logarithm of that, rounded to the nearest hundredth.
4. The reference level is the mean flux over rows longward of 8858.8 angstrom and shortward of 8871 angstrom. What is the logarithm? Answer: 0.47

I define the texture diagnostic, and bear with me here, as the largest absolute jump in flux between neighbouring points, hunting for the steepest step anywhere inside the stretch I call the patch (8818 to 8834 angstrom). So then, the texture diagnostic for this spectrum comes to 10.2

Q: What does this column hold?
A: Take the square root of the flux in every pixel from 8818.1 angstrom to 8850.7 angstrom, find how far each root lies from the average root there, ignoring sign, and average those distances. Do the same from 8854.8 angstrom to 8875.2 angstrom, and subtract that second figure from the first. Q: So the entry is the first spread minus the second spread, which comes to 0.1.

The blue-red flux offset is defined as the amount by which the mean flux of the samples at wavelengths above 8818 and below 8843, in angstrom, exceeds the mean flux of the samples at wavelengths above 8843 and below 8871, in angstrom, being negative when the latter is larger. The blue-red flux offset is 1.7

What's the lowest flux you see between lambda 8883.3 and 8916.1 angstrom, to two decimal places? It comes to 14.88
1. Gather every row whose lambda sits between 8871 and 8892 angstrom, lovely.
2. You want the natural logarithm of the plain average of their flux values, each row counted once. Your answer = 3.14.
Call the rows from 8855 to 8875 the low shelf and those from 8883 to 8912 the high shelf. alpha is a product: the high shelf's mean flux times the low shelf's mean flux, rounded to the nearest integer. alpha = 432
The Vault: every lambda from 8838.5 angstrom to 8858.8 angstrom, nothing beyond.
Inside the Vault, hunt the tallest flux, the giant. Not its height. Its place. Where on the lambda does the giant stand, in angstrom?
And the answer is 8840.49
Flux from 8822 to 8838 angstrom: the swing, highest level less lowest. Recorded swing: 10.2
